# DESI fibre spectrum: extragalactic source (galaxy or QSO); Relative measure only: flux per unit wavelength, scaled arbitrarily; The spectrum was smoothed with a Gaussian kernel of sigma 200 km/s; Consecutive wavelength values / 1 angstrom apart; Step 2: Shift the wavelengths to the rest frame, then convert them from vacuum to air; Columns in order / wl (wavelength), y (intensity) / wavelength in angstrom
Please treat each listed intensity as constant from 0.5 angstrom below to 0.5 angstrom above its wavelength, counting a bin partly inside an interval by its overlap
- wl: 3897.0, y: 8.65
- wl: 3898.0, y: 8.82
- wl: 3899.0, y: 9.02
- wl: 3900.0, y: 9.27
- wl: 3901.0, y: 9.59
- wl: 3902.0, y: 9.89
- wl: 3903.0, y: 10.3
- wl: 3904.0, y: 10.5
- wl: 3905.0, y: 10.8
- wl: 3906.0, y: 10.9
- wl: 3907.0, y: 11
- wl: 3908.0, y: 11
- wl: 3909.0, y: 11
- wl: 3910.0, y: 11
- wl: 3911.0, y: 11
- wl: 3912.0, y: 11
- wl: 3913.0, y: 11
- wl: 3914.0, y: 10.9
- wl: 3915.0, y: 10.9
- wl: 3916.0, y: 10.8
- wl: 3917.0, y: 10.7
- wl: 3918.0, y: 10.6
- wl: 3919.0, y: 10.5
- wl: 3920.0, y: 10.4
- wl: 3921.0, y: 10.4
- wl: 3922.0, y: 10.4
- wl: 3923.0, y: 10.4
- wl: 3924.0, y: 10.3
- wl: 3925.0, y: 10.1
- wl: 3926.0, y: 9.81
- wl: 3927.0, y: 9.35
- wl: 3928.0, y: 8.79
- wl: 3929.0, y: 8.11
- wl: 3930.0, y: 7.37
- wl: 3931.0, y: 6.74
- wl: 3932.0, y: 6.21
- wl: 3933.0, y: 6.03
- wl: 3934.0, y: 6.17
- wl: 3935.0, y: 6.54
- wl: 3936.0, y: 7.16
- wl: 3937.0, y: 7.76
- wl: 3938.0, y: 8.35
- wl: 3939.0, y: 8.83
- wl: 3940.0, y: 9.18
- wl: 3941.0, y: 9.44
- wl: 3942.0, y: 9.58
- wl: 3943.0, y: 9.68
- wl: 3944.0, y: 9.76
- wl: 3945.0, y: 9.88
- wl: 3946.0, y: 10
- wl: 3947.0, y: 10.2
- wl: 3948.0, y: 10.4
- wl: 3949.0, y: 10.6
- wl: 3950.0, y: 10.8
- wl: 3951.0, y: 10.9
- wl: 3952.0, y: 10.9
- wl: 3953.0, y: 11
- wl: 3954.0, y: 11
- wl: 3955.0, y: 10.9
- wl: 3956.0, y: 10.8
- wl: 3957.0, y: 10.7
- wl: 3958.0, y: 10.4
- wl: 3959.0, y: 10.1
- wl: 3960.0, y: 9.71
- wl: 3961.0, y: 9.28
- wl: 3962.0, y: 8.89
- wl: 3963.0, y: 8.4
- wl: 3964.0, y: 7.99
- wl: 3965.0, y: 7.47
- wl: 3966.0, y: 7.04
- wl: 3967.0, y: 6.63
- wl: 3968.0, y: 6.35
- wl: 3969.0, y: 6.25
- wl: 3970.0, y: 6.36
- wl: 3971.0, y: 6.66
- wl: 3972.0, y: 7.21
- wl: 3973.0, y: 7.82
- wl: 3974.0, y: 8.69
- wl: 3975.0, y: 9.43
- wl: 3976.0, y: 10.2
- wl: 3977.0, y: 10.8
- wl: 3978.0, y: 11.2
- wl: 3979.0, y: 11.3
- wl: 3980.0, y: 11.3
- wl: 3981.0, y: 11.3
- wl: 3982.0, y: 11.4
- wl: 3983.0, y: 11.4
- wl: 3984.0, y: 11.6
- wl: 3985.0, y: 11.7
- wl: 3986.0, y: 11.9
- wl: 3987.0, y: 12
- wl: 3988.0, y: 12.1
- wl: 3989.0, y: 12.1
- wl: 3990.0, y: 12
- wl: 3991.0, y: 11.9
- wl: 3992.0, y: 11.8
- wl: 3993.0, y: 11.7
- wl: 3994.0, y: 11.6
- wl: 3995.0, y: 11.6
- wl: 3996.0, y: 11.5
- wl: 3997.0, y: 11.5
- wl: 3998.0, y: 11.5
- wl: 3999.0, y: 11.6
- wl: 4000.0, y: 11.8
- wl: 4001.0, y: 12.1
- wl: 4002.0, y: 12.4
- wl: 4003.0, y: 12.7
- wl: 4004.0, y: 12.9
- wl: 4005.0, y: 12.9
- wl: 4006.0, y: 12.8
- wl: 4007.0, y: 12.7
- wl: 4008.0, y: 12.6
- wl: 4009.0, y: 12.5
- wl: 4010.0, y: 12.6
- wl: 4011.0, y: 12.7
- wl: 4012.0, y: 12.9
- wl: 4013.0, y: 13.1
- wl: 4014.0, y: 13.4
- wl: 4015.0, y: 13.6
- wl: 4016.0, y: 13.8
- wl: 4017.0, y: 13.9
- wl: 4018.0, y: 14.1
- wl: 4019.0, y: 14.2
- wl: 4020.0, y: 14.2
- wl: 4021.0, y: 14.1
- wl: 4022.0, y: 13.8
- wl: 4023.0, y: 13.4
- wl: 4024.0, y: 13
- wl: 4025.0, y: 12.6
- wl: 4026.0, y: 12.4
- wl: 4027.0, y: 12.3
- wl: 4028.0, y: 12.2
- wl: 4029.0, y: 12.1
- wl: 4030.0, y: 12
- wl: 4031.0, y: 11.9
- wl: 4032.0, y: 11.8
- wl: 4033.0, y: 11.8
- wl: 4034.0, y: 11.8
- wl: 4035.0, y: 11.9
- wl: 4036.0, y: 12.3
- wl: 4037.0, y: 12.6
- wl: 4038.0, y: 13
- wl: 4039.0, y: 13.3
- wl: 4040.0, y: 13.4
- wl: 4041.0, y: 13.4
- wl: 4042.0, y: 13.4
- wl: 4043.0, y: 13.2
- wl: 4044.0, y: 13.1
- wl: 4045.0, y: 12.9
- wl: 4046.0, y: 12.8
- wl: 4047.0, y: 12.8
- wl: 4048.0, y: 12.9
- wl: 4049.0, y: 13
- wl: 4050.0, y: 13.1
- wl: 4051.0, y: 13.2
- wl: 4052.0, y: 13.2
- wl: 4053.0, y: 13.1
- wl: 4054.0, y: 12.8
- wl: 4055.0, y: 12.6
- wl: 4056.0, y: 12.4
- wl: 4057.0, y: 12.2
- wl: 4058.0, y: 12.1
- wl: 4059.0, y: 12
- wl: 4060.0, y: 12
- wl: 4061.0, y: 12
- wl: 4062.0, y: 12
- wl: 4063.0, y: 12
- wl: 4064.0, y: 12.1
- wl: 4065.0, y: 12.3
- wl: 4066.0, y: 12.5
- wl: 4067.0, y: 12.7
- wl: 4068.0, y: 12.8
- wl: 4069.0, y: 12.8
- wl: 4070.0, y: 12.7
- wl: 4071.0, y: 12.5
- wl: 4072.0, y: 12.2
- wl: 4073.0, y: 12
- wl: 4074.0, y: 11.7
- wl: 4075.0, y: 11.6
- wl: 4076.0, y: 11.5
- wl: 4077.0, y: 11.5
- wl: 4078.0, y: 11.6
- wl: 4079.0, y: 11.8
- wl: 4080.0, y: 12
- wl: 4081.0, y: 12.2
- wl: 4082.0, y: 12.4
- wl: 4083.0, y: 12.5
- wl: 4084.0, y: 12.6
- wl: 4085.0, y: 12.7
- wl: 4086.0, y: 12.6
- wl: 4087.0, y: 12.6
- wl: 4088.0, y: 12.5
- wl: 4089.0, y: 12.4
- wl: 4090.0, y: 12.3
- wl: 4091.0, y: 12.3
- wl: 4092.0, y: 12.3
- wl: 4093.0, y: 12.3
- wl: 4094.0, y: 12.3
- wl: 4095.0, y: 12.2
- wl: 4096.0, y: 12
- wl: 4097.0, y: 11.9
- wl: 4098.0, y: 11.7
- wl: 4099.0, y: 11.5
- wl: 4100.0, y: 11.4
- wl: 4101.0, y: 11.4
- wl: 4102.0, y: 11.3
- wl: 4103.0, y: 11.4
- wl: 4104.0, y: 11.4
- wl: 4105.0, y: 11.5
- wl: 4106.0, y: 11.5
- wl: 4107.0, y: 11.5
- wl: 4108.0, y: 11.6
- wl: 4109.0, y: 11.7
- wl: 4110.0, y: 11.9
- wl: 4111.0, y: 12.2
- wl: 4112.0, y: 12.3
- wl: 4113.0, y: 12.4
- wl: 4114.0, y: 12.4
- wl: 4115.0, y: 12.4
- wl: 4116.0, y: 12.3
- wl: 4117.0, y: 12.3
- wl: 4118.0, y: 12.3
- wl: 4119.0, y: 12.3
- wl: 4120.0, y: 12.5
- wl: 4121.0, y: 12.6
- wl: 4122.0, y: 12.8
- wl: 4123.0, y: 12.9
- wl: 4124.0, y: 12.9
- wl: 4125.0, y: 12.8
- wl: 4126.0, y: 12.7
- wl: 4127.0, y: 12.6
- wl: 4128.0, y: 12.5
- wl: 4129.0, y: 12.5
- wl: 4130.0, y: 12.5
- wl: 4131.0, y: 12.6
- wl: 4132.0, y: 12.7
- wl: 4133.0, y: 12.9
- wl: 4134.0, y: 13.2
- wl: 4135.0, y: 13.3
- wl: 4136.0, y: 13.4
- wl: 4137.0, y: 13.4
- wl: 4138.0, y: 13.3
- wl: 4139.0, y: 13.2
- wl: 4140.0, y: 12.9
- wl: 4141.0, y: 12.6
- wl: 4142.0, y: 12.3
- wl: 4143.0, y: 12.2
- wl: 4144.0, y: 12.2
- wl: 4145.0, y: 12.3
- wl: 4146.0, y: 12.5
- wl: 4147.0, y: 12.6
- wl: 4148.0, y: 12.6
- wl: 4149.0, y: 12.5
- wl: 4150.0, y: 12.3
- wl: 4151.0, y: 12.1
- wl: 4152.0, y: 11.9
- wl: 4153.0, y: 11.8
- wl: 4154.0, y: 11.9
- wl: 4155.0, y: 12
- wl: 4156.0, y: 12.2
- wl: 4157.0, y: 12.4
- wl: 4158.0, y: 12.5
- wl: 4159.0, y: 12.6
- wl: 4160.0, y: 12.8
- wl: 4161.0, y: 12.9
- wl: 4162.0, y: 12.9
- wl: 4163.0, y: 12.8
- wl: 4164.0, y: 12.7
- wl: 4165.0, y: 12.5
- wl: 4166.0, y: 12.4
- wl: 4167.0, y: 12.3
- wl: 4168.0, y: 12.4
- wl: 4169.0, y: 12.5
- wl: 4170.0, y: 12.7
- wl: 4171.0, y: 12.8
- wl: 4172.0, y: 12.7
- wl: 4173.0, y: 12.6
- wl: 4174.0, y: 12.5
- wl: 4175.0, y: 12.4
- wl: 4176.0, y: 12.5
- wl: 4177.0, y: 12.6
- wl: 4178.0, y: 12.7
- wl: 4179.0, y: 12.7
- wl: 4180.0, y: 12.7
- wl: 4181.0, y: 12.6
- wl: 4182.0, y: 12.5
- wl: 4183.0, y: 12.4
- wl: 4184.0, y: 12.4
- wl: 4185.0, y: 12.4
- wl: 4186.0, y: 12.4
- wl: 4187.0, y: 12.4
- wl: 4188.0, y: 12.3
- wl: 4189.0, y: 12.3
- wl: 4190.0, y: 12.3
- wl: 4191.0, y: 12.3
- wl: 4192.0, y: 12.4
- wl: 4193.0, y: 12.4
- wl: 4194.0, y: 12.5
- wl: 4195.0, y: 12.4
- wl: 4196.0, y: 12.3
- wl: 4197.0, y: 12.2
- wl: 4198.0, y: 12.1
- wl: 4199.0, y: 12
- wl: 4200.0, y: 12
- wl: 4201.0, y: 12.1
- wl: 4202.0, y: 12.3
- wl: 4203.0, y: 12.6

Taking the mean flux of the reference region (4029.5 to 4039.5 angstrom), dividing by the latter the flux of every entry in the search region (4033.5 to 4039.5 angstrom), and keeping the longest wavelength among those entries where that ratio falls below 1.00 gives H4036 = 4035.0 angstrom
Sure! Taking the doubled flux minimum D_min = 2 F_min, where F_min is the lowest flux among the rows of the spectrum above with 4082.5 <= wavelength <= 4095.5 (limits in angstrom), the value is 24.4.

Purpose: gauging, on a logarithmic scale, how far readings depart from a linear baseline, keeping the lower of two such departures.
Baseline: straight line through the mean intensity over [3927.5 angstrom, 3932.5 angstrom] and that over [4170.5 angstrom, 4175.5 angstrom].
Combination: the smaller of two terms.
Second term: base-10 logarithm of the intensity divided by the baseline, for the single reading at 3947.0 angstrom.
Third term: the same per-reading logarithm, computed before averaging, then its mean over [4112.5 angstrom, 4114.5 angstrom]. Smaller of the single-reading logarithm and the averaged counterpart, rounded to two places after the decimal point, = 0.04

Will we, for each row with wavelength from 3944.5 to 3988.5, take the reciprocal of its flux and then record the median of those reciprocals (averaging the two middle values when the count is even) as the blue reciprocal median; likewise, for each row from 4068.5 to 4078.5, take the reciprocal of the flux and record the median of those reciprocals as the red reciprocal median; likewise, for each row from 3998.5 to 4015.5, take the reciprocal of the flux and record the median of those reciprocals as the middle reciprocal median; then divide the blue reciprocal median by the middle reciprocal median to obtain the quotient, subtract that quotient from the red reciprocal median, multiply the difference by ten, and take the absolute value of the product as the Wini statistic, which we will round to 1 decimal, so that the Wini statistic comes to 11.4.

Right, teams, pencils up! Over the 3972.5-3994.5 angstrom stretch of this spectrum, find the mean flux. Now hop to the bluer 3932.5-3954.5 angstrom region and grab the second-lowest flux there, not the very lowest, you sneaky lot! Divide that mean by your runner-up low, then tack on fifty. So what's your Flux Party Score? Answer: 51.81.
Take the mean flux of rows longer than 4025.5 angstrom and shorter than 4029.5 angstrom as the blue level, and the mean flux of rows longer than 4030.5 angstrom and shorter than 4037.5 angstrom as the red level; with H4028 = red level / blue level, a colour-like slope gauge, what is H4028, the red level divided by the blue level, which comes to 0.98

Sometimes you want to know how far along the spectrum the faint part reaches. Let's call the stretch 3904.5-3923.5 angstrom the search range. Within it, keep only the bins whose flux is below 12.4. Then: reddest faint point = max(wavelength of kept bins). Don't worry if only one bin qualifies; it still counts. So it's 3923.0 angstrom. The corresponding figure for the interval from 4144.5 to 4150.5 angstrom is 4150.0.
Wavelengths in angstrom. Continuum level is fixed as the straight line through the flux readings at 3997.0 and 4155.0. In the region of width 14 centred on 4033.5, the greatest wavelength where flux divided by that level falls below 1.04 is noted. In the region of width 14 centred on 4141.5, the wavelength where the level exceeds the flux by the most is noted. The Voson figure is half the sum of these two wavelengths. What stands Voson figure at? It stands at 4089.5 angstrom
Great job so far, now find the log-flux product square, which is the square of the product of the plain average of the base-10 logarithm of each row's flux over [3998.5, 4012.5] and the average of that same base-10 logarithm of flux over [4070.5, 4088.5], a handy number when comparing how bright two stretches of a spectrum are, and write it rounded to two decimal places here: 1.41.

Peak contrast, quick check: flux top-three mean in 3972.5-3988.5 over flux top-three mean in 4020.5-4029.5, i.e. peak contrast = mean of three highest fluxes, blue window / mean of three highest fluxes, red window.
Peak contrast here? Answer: 0.87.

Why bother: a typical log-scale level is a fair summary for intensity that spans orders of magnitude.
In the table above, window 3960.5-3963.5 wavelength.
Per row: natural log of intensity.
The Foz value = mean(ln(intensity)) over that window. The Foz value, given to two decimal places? 2.18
